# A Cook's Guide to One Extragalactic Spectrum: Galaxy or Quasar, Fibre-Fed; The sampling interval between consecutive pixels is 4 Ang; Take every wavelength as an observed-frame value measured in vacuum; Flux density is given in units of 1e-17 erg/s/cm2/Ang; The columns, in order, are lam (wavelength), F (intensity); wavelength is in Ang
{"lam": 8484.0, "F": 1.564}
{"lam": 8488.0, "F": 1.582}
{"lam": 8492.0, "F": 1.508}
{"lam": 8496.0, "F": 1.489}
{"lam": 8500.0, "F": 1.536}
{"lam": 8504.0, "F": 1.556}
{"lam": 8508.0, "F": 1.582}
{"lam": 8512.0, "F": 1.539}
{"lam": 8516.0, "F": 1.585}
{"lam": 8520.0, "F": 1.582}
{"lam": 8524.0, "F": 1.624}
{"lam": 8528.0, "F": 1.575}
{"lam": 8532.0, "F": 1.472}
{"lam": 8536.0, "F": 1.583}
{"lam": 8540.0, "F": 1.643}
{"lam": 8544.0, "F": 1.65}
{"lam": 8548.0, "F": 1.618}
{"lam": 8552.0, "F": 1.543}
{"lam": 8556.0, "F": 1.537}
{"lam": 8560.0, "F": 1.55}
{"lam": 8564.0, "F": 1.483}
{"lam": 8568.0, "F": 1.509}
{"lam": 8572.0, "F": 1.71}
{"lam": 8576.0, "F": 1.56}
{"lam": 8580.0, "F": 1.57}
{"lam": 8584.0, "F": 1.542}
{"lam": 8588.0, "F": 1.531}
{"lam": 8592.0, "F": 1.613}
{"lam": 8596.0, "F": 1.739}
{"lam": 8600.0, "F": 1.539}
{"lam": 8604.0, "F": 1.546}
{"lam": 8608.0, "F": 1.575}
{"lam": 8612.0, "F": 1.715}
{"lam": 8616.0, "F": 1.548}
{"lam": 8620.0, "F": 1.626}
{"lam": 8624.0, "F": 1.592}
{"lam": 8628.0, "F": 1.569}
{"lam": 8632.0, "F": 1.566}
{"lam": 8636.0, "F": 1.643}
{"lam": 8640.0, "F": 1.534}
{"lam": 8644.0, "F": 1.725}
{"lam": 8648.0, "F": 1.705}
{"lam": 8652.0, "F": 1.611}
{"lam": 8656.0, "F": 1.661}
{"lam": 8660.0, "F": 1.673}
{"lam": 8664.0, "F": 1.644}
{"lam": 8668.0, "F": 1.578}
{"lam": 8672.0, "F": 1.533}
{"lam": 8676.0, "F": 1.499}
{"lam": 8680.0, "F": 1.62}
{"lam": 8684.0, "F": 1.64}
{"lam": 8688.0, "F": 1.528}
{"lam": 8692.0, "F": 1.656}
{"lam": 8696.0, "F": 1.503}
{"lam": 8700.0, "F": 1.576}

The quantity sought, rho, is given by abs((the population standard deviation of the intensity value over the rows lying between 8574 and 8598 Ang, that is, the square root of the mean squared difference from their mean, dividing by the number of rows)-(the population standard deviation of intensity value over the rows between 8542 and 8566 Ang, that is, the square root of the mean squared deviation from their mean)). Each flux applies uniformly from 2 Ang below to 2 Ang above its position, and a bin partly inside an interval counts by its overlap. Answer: 0.015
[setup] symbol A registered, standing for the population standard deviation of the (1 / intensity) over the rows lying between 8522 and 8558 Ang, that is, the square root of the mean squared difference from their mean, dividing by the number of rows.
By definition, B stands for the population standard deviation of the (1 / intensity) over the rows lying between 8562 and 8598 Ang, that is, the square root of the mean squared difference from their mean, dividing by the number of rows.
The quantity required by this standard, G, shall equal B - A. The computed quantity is 0.009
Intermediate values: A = 0.022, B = 0.0319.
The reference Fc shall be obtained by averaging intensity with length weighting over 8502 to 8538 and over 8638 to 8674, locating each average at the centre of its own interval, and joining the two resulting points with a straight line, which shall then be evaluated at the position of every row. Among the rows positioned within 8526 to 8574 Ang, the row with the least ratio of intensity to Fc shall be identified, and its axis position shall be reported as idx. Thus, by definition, 8564.0 Ang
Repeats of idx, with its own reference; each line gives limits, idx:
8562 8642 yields 8564.0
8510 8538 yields 8532.0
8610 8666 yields 8640.0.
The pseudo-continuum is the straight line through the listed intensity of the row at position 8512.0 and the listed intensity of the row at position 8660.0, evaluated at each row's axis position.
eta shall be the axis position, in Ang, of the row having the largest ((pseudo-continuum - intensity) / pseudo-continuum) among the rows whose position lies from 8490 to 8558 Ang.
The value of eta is 8532.0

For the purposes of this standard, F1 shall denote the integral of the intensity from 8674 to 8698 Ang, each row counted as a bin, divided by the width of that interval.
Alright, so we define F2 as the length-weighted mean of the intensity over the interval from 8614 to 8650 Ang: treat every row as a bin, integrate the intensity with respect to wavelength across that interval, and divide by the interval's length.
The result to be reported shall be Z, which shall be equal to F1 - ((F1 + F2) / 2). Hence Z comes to -0.019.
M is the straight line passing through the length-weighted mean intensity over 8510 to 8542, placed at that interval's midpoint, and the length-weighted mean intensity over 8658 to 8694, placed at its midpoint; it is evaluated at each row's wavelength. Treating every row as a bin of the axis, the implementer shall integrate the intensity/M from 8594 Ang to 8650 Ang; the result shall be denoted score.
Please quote 56.9 Ang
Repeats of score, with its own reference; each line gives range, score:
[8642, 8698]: 56.6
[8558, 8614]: 56.0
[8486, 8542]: 55.6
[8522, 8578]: 55.9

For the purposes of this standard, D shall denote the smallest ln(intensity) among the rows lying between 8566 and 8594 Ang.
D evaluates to 0.411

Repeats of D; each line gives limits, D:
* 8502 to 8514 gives 0.431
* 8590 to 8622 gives 0.431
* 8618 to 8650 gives 0.428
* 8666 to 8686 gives 0.405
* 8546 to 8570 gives 0.394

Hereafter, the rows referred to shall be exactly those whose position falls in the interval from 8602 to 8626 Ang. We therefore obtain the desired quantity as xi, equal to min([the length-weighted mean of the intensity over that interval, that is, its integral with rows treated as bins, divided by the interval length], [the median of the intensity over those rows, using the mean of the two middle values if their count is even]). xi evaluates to 1.58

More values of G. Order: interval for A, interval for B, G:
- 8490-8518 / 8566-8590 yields 0.011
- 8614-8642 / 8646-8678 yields 0.012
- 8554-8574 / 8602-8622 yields -0.007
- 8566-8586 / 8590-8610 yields 0.001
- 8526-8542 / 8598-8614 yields 0.001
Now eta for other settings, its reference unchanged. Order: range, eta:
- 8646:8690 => 8676.0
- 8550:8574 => 8564.0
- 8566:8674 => 8672.0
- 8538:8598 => 8564.0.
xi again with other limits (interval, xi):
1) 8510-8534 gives 1.56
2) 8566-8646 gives 1.57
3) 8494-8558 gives 1.57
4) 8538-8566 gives 1.55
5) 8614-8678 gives 1.60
